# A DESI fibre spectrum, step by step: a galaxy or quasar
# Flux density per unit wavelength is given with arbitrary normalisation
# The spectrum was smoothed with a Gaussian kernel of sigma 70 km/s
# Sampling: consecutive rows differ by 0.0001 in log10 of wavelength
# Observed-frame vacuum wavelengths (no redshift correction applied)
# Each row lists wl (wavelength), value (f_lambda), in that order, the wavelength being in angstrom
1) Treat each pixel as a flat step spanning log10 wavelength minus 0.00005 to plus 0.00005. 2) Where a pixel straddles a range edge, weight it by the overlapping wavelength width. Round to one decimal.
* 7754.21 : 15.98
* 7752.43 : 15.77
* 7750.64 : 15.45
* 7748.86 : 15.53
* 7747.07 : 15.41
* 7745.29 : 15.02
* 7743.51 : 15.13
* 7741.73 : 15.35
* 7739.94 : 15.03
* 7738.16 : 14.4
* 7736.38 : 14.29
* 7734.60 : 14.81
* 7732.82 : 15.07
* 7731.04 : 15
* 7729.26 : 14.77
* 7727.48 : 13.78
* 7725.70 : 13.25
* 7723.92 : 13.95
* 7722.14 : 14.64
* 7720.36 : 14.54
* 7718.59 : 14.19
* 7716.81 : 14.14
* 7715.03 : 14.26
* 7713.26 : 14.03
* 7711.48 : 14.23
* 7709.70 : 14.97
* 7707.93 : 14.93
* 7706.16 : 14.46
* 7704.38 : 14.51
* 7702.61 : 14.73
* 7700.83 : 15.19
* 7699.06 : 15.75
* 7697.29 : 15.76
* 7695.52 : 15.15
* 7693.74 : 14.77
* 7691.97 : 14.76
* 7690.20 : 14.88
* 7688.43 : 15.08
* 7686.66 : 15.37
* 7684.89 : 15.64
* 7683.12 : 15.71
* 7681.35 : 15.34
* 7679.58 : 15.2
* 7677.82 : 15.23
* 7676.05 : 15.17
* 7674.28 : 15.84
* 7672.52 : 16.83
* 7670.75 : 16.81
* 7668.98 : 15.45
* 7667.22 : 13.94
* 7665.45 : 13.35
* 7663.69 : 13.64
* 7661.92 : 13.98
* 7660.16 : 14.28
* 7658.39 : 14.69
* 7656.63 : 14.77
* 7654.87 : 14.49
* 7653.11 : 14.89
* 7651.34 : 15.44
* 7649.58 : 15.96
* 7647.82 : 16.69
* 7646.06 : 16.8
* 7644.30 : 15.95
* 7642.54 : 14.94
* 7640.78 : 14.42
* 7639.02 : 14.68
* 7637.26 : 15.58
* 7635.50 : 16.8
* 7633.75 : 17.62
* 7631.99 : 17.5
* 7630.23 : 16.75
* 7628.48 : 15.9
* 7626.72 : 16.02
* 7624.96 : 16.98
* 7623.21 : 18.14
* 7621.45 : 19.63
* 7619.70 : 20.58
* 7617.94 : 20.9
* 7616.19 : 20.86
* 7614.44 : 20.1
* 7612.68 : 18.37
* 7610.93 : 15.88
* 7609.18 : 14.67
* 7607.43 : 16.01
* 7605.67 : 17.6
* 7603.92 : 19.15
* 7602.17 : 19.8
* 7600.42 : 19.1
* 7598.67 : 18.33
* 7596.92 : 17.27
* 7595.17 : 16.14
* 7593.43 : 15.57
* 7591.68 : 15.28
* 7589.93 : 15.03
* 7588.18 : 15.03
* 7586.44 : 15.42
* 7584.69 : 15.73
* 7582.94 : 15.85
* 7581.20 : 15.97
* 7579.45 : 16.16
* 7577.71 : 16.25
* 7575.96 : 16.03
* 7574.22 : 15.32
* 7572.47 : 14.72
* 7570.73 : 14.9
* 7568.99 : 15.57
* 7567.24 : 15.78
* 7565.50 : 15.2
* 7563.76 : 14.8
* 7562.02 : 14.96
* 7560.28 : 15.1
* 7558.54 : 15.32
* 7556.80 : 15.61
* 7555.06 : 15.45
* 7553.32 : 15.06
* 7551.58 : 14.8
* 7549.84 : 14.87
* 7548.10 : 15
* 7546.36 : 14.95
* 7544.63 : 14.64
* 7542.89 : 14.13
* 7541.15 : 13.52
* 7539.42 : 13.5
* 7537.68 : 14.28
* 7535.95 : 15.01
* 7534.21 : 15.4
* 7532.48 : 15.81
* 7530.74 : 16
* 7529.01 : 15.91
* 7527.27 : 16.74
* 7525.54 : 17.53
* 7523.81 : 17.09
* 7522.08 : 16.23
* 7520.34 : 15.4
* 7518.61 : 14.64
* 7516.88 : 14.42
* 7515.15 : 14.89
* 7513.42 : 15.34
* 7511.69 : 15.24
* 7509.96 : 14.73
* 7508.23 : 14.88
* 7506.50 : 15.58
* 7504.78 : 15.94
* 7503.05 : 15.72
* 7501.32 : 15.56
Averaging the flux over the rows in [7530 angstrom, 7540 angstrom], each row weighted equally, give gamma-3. 15.0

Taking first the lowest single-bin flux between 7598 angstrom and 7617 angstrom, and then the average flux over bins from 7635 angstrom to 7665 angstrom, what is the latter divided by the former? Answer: 1.03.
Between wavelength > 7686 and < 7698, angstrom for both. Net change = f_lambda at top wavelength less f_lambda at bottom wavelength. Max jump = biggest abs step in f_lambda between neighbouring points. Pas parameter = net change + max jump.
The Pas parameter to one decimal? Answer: 1.0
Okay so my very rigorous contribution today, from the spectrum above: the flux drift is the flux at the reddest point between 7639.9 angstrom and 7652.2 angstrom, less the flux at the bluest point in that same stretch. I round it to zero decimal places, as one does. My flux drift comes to 1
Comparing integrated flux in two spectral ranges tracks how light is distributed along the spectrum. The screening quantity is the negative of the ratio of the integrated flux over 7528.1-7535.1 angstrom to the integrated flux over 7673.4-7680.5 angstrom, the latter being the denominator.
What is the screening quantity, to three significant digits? -1.01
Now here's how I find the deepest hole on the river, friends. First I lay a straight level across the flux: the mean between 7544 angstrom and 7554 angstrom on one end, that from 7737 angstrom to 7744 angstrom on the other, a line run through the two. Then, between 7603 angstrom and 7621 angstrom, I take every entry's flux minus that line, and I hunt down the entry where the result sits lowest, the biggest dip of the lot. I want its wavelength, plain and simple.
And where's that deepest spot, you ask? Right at 7609.18 angstrom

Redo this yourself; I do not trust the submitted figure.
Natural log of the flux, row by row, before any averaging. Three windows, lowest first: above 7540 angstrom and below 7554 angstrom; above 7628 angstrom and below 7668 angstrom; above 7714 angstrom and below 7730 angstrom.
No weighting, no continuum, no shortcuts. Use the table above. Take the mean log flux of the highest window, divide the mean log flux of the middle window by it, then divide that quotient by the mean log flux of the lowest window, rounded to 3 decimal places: 0.384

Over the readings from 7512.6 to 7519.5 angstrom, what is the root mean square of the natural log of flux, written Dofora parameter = 2.70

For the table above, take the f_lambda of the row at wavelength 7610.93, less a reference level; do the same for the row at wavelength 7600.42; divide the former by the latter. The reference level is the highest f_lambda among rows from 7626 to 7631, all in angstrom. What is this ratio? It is -0.4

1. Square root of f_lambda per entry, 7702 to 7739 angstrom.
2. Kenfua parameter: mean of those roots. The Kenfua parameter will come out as 3.80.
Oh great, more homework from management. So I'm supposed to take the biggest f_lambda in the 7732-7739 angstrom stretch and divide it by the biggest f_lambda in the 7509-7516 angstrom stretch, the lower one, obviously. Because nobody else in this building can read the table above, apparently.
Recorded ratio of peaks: 1.0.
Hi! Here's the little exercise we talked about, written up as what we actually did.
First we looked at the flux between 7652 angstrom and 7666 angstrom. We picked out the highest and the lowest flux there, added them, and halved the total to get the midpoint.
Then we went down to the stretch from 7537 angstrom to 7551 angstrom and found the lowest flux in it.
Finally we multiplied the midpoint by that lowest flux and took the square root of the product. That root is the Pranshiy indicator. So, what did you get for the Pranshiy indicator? 13.8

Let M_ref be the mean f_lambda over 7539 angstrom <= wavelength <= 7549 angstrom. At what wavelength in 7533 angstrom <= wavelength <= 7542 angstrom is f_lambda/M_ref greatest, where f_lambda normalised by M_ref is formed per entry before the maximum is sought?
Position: 7534.21 angstrom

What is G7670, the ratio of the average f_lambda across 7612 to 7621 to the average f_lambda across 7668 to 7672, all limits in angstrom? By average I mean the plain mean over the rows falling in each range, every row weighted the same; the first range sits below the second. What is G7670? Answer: 1.25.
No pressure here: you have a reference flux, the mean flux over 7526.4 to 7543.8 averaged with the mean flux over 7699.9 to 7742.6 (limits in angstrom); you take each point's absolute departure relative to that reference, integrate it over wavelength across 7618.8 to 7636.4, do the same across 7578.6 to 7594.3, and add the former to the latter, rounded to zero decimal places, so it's 62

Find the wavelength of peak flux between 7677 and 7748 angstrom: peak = 7697.29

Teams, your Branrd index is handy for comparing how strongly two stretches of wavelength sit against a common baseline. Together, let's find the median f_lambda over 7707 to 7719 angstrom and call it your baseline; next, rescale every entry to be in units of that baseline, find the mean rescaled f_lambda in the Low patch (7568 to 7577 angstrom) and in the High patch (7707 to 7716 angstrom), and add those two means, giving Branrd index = 2.09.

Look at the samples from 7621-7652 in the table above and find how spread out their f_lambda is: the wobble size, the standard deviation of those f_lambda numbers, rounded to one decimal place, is 1.3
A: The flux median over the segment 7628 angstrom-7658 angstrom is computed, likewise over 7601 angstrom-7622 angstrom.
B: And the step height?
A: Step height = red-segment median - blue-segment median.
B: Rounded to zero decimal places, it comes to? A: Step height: -3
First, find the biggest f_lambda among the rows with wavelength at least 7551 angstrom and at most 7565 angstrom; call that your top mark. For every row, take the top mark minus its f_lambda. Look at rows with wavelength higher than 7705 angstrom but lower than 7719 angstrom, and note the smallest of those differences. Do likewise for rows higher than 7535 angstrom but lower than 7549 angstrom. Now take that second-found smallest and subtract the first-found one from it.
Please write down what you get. 0.0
